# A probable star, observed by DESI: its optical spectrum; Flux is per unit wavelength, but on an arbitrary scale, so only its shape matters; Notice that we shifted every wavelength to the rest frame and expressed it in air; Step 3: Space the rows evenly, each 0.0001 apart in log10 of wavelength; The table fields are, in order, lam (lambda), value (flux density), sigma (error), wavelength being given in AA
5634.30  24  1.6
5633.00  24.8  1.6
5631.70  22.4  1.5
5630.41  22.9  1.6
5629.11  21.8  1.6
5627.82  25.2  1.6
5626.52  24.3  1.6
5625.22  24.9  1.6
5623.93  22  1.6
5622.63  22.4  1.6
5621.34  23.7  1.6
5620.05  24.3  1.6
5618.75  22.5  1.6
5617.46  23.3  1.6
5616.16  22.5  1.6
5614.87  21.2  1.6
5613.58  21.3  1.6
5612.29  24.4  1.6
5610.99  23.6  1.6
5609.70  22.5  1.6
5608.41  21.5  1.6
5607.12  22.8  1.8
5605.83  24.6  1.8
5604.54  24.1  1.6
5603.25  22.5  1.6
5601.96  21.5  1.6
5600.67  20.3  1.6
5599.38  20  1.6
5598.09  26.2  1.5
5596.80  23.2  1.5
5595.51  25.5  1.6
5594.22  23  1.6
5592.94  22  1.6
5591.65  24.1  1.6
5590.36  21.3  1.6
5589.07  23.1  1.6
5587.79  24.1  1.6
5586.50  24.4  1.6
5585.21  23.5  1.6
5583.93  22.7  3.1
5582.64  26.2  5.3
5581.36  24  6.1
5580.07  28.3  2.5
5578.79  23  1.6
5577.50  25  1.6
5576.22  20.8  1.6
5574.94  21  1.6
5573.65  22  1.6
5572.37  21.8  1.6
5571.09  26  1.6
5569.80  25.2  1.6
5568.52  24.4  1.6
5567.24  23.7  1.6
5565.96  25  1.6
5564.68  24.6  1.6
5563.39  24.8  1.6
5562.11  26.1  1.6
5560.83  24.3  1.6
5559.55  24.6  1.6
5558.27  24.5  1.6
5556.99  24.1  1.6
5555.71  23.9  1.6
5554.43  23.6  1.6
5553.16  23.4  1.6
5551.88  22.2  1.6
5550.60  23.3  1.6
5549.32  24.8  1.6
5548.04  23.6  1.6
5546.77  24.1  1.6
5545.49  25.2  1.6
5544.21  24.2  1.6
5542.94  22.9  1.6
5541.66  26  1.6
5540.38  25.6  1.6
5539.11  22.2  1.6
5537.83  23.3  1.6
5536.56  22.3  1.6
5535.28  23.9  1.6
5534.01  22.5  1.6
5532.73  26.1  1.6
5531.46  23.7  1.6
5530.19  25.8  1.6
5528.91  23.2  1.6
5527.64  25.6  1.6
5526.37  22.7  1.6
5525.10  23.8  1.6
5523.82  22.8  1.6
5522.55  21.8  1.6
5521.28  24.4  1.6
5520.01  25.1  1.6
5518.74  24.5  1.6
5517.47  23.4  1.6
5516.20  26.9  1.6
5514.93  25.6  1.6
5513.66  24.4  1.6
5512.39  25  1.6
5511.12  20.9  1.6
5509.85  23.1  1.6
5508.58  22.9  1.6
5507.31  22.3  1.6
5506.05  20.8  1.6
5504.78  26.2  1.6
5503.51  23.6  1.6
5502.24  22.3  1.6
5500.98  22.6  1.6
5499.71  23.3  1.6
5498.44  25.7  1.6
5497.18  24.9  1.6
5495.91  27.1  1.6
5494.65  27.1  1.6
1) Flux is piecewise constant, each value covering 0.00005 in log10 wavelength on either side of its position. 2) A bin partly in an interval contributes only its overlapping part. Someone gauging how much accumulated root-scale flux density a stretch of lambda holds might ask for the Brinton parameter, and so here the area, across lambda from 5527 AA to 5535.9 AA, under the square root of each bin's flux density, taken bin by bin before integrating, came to 44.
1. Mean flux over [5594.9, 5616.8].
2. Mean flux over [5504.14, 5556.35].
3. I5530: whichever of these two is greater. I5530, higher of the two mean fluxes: 23.9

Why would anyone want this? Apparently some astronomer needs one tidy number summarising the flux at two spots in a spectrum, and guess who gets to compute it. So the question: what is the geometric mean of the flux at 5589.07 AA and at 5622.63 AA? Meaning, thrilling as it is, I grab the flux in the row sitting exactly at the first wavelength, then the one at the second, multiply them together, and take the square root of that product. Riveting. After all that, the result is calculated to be 22.7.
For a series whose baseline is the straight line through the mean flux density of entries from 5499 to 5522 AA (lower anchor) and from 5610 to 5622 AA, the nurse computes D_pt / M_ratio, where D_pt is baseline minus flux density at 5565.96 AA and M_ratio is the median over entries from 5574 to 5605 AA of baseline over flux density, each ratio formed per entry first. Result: -1.7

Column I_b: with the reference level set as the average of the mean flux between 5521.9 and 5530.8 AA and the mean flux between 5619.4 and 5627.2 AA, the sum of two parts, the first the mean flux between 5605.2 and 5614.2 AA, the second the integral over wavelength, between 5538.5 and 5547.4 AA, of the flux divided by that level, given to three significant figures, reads 32.1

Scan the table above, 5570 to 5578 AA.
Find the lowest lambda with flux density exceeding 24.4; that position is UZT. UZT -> 5571.09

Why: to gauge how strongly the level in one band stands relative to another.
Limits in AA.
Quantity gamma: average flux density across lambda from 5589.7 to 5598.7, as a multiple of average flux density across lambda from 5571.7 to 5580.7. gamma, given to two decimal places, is 1.02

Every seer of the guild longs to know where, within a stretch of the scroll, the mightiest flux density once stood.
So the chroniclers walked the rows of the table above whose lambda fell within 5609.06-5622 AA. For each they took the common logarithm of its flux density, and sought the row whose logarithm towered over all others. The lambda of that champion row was 5612.29 AA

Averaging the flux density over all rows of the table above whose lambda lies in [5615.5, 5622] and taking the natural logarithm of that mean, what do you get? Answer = 3.15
